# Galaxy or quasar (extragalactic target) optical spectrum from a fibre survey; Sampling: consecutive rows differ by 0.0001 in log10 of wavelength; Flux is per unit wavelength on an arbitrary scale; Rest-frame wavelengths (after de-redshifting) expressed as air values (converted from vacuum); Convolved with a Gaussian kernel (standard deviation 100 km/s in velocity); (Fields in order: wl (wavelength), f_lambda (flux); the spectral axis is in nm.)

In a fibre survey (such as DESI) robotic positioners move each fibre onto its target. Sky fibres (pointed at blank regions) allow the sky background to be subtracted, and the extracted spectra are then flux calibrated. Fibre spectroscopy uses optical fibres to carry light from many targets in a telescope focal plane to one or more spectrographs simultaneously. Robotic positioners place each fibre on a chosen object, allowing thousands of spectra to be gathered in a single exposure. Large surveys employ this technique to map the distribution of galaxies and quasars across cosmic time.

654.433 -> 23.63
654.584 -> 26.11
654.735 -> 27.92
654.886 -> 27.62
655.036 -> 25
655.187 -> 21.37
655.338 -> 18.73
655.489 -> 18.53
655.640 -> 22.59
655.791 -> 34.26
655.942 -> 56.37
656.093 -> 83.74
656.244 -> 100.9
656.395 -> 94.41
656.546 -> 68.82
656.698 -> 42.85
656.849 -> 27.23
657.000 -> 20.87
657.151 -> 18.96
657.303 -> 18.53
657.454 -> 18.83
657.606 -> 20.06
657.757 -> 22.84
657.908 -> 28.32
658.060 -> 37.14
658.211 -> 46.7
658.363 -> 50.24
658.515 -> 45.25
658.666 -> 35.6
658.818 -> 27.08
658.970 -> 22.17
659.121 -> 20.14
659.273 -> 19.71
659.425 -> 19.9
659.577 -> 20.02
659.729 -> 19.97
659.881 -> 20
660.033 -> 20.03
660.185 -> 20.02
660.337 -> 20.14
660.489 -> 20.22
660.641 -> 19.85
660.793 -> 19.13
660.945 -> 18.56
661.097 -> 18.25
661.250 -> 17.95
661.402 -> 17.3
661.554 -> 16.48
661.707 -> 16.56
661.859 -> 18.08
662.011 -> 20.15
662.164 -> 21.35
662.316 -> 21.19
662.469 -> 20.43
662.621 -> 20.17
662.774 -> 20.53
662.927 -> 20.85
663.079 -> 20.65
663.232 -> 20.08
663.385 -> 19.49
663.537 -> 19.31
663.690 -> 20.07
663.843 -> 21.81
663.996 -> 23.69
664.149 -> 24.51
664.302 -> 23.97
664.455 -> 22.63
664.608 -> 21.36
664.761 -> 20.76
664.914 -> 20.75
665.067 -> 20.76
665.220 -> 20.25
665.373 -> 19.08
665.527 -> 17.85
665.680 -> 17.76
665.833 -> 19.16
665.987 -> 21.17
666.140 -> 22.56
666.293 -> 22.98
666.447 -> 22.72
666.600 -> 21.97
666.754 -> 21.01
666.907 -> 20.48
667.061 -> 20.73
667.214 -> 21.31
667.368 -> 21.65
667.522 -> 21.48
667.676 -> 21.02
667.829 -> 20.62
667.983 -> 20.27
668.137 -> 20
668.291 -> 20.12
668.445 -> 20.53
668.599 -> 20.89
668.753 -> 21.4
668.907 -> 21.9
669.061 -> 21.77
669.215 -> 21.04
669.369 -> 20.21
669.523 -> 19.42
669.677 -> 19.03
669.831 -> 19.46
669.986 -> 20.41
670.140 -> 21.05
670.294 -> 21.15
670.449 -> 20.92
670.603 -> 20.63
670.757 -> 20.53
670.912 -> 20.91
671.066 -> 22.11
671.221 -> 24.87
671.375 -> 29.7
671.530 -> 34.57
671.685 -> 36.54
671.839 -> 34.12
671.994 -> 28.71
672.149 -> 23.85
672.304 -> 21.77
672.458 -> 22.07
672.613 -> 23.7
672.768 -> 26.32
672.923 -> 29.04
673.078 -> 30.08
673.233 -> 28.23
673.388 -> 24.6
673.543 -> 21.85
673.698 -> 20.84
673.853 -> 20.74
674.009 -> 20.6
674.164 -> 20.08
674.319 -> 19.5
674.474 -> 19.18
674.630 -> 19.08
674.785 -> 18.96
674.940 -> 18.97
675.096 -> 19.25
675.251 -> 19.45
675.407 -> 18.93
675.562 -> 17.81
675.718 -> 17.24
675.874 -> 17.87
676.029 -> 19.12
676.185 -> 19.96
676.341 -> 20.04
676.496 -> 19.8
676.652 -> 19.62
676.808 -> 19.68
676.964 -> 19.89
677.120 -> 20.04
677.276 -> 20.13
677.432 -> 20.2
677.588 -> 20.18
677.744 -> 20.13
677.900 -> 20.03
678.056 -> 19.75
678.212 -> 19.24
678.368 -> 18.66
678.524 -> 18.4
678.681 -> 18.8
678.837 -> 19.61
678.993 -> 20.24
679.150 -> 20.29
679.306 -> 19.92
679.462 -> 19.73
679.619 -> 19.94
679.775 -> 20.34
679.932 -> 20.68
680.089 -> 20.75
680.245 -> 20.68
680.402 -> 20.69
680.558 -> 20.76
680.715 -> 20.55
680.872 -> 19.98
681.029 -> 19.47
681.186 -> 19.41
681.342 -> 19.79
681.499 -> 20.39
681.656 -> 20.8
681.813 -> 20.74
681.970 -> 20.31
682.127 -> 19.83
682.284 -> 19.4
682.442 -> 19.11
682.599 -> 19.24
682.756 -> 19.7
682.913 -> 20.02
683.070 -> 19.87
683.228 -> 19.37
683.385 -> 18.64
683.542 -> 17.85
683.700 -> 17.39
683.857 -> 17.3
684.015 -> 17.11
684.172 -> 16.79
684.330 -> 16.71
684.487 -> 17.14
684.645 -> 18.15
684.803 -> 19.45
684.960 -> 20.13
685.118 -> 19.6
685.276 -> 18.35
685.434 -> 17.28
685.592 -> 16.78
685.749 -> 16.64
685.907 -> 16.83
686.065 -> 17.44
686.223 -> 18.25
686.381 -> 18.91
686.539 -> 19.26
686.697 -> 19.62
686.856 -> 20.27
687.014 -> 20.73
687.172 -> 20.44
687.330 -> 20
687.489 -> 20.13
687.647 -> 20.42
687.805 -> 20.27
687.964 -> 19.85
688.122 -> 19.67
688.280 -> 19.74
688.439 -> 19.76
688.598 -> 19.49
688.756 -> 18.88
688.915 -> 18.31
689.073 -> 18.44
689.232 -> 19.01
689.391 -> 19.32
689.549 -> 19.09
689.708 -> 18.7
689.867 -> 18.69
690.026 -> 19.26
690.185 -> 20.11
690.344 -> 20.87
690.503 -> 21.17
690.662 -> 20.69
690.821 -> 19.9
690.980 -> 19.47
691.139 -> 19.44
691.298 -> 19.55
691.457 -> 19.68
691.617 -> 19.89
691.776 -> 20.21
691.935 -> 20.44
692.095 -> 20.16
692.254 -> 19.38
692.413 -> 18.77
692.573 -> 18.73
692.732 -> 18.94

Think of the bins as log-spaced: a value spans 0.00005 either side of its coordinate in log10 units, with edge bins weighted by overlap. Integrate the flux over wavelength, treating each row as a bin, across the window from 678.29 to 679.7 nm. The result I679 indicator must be 27.5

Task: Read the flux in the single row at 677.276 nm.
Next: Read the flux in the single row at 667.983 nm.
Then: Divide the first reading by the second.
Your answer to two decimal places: 0.99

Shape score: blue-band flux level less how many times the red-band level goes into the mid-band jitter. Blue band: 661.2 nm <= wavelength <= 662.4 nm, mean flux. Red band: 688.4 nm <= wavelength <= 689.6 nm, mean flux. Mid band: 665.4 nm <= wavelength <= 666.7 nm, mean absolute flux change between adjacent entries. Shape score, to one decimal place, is 18.6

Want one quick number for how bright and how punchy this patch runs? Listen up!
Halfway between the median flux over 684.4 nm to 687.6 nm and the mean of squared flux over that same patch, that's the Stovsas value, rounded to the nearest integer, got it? 187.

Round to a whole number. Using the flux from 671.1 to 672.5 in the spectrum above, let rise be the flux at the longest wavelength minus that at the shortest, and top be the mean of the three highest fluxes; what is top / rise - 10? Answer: -23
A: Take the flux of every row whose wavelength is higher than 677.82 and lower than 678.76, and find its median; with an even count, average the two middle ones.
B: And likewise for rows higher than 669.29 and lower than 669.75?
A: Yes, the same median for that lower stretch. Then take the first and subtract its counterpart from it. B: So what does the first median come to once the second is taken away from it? -0.4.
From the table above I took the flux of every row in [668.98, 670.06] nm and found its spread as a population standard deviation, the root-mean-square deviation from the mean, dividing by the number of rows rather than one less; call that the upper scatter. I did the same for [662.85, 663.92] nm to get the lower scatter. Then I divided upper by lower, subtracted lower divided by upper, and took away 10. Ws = -9.7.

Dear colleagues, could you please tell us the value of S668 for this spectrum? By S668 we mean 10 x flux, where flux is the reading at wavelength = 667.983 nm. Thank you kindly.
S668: 203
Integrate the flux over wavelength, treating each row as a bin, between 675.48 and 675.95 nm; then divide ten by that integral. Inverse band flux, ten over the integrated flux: 1.21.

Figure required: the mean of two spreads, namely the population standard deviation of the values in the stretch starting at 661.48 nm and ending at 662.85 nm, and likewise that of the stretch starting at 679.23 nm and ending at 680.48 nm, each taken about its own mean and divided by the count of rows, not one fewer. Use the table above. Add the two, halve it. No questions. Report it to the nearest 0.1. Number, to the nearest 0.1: 1.1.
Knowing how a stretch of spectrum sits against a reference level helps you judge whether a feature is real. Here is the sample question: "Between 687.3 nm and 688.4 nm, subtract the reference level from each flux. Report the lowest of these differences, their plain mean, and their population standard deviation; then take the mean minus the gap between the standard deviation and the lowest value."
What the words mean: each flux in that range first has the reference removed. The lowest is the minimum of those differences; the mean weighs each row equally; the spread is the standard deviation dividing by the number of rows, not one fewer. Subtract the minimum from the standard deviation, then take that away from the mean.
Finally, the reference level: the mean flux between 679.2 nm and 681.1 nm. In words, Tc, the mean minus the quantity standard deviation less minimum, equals -1.2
